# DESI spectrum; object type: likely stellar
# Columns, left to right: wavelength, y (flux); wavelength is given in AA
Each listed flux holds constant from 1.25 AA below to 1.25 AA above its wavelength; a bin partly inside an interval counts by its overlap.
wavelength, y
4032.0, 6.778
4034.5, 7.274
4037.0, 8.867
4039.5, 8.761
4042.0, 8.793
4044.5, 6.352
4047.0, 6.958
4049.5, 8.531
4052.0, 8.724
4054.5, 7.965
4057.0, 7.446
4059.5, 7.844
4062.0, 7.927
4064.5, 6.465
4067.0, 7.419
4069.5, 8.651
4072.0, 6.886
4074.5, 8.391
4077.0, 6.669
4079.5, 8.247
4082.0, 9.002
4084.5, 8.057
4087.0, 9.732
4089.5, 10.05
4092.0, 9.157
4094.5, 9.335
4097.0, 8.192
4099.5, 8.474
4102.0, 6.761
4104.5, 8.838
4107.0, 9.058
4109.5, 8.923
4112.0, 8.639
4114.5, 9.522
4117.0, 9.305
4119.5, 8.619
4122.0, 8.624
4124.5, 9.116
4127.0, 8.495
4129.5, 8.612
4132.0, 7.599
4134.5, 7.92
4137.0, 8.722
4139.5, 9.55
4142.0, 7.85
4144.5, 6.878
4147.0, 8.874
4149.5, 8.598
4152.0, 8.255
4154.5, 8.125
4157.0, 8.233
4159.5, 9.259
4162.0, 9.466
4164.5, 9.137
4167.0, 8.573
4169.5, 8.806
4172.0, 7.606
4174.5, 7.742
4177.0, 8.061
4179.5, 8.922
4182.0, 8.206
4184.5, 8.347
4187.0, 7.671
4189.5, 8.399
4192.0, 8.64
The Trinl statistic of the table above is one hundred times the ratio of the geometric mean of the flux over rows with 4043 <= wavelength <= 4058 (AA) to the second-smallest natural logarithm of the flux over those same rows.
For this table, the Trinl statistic 393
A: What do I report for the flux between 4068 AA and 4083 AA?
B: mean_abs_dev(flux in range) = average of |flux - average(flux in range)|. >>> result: 0.80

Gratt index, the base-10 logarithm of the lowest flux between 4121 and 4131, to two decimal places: 0.93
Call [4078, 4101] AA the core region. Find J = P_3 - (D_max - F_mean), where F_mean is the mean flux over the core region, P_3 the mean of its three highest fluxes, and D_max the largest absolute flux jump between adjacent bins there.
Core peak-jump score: 16.9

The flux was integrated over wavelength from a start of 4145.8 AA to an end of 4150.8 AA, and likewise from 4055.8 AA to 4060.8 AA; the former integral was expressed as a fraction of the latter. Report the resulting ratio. 1.14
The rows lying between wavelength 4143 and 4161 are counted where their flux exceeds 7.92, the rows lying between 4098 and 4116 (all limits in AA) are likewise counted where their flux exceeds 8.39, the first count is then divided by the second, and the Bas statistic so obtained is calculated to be 1.00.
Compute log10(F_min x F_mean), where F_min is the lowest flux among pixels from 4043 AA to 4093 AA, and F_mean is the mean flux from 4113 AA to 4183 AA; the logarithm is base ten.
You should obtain 1.734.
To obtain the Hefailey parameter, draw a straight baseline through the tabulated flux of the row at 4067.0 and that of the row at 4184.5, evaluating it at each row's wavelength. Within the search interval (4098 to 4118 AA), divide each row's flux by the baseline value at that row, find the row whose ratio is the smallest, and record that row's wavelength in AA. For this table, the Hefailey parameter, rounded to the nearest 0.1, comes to 4102.0 AA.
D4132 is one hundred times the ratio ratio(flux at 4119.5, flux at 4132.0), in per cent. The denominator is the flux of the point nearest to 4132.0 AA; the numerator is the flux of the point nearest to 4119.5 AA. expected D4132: 113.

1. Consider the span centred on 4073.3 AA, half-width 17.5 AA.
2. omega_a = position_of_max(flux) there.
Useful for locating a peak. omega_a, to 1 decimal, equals 4089.5 AA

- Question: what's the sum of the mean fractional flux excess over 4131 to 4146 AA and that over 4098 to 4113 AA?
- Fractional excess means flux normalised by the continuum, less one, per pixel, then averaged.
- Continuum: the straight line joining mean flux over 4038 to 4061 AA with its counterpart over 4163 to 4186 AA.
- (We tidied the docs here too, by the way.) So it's 0.019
